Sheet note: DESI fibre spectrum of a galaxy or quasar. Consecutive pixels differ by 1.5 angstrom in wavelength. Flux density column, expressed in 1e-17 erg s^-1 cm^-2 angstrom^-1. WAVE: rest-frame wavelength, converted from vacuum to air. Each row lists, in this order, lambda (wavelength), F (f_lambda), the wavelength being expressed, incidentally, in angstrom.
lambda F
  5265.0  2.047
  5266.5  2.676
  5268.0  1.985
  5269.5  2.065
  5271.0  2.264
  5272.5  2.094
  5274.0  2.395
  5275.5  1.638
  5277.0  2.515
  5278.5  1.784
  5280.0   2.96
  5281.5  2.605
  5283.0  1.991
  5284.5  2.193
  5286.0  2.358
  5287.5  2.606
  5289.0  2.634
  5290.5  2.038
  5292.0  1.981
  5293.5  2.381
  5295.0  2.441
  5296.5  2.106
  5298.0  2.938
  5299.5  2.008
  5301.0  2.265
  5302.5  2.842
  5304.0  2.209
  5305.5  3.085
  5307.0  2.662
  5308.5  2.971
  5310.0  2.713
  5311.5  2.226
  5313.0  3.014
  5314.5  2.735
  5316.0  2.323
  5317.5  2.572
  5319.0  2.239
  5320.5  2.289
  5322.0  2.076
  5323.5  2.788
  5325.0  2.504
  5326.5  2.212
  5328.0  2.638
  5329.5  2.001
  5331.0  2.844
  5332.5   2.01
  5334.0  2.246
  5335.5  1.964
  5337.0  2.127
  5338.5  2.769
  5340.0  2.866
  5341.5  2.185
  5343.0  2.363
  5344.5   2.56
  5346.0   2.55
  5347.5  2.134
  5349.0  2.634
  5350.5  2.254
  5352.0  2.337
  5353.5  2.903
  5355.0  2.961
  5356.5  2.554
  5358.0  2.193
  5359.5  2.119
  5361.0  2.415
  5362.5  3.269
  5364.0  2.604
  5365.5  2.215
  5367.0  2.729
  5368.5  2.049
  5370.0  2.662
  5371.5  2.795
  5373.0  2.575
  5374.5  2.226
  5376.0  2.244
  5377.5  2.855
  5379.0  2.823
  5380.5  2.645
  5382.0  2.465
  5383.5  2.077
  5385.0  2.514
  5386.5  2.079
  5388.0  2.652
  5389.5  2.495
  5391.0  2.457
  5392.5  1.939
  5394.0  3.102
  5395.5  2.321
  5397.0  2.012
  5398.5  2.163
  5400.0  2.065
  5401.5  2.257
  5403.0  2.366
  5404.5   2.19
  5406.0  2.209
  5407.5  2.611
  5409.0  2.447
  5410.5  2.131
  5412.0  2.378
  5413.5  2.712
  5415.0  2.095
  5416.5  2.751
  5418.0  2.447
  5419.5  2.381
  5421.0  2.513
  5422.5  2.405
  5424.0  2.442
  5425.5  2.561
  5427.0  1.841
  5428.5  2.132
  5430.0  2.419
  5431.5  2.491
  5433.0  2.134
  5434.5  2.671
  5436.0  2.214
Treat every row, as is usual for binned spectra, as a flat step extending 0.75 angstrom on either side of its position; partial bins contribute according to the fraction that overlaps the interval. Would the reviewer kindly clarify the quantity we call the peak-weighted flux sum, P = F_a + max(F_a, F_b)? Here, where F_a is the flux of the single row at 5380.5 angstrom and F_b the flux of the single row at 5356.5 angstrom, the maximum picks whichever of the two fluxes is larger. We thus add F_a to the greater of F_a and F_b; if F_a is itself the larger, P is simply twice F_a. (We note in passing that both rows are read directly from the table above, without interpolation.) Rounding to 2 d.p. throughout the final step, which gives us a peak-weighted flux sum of 5.29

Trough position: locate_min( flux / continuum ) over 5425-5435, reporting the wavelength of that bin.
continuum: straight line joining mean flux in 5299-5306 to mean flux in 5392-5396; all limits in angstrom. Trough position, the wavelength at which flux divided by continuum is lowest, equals 5427.0 angstrom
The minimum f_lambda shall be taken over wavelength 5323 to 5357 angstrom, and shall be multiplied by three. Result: 5.892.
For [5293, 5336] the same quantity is 5.892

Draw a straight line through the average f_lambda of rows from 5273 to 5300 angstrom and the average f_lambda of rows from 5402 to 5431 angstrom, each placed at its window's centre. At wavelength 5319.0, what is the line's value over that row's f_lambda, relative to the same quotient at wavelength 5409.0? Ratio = 1.07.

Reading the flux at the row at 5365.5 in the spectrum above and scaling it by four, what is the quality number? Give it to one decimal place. 8.9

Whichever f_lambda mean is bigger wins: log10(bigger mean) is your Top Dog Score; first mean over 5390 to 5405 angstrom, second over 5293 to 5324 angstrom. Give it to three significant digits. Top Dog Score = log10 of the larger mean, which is 0.401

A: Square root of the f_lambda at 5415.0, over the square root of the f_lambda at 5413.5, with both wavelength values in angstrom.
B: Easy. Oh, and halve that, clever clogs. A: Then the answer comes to 0.44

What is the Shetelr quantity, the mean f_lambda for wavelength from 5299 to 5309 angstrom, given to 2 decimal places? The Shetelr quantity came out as 2.58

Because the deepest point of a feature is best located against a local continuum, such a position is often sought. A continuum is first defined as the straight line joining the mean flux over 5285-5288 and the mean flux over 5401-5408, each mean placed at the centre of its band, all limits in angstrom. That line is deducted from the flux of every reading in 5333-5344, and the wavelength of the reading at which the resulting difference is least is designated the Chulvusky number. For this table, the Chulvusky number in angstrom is 5335.5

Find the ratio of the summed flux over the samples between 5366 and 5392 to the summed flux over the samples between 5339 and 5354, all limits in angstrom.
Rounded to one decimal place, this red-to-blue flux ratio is 1.7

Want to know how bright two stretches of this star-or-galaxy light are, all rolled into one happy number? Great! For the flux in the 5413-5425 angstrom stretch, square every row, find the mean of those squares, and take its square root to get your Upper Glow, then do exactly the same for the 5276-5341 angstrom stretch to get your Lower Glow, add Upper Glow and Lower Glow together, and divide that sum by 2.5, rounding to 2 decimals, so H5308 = 1.97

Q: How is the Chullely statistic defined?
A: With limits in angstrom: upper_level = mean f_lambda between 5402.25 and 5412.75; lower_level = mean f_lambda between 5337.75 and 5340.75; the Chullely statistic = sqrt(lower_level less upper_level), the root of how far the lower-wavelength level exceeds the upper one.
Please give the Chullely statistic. 0.696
